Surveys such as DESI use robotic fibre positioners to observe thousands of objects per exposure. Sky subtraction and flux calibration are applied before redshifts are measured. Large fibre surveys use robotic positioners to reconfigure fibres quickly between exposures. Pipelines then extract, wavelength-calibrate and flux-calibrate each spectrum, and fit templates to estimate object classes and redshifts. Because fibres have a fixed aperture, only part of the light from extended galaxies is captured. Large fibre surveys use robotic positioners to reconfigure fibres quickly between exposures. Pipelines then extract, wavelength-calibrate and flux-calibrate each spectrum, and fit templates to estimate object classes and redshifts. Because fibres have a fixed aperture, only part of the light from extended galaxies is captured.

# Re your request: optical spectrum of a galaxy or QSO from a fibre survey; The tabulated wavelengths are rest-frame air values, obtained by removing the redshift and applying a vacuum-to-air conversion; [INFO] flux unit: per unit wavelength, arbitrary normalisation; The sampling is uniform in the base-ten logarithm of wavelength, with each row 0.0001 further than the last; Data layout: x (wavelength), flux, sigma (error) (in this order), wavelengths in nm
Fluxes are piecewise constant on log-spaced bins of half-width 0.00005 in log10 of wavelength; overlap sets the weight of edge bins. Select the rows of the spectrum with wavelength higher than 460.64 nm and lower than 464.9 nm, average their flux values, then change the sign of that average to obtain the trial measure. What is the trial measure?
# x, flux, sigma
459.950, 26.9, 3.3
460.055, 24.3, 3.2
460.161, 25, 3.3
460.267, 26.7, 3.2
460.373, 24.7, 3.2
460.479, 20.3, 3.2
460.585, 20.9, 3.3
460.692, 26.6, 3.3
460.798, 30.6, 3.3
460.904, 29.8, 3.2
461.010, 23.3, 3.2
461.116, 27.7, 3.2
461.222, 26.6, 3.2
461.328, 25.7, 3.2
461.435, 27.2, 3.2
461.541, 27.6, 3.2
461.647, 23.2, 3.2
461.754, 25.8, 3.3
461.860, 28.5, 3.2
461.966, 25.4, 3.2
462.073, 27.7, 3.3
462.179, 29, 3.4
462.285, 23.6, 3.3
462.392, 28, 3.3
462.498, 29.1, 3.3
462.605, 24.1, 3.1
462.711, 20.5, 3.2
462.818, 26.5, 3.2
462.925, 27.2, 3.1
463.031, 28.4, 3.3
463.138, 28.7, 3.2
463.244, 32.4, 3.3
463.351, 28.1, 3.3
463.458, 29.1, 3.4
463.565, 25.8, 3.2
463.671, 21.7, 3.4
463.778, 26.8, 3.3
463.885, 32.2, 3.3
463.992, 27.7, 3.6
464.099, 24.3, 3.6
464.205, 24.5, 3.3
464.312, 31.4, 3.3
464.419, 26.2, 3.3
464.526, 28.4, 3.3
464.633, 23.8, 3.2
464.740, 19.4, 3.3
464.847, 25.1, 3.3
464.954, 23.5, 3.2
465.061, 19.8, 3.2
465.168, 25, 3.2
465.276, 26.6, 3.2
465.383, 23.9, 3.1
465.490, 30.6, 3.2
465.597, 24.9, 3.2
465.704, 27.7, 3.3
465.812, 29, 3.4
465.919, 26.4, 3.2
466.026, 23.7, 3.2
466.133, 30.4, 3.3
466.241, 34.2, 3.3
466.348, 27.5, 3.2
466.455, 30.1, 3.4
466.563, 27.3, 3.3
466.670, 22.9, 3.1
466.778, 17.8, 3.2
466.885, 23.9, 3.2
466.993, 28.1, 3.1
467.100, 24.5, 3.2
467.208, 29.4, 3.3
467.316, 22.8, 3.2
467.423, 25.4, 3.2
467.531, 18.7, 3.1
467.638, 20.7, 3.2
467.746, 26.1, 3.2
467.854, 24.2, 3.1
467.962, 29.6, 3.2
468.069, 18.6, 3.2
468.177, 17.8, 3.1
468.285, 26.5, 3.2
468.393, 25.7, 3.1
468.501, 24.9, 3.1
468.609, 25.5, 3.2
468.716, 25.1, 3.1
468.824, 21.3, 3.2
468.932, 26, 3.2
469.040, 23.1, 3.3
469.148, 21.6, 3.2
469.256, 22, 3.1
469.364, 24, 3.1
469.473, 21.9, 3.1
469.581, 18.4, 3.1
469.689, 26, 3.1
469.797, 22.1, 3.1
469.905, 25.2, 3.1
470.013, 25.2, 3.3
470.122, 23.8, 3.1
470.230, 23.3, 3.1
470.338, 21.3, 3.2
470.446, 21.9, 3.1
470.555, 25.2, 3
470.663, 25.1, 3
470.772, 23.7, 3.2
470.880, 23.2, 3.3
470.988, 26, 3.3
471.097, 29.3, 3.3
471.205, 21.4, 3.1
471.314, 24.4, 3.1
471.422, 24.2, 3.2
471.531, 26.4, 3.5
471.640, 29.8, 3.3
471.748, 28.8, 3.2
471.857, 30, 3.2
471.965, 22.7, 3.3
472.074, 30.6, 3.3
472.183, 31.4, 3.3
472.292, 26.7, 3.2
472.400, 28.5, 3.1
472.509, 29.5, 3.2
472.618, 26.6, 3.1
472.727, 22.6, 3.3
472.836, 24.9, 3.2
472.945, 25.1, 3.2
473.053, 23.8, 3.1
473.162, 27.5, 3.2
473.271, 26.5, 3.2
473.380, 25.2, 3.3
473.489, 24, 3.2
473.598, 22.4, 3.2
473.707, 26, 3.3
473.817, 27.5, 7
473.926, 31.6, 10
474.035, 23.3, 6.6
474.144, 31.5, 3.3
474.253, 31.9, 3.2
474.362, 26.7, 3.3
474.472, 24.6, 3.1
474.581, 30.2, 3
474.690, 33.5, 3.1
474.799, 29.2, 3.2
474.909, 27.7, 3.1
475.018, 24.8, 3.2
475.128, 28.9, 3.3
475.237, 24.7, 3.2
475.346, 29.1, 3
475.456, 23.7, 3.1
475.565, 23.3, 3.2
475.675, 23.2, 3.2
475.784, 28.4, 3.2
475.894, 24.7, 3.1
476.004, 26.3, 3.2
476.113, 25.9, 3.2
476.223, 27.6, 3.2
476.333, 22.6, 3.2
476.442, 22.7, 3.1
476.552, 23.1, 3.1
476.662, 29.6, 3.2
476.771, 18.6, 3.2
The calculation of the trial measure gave -27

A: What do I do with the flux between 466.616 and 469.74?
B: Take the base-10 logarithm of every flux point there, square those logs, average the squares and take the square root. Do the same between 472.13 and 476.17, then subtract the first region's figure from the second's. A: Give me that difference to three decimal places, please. 0.057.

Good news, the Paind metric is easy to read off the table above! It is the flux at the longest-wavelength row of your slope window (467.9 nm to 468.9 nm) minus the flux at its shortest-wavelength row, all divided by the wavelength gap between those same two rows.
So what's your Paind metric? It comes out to -10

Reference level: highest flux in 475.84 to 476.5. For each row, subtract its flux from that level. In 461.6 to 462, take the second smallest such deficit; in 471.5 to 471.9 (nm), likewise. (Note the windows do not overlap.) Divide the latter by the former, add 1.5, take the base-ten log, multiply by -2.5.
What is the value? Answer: 1.4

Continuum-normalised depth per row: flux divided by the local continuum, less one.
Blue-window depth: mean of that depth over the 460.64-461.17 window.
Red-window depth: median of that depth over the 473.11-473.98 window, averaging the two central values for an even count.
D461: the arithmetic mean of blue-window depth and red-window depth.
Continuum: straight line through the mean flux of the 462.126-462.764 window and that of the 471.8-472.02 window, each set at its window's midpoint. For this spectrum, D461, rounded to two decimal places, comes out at 0.03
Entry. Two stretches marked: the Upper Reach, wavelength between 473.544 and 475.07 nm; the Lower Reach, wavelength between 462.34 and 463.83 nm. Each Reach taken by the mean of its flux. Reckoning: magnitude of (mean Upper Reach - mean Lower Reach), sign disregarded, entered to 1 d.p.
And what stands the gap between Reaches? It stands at 1.0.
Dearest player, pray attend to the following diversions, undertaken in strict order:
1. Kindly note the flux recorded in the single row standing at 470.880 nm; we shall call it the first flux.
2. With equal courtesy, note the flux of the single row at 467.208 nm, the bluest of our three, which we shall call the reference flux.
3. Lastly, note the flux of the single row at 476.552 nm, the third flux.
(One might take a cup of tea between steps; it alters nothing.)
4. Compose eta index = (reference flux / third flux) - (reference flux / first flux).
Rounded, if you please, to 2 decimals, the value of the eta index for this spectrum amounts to 0.01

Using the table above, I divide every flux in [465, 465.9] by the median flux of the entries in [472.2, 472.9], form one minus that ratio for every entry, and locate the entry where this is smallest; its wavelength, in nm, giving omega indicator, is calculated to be 465.490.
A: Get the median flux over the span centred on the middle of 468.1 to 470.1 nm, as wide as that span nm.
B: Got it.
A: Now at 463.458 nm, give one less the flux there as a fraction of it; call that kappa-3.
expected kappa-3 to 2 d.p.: -0.19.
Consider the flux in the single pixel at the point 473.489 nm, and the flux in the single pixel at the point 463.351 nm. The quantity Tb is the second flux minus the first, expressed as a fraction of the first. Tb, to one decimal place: 0.2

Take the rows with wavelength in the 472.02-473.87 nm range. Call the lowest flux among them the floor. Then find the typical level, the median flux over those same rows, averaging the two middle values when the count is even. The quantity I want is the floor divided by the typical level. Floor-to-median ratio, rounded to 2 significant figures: 0.85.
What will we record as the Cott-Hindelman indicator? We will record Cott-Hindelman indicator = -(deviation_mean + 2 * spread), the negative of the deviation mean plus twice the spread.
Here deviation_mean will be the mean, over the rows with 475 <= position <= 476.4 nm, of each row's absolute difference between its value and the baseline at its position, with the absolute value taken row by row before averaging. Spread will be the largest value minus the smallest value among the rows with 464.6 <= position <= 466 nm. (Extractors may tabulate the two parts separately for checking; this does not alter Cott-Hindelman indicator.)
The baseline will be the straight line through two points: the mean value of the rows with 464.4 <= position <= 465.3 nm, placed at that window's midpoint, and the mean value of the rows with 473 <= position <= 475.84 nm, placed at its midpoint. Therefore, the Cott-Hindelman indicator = -24.8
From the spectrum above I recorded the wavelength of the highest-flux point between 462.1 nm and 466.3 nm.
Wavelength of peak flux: 466.241 nm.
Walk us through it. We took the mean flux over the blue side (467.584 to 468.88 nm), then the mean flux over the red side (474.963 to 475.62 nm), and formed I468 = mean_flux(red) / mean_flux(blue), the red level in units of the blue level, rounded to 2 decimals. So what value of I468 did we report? 1.08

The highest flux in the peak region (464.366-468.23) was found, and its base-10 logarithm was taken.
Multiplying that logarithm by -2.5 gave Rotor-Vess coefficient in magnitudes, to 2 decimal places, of -3.84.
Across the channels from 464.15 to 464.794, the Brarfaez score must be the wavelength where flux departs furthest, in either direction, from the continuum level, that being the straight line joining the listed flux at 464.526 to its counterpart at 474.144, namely 464.740 nm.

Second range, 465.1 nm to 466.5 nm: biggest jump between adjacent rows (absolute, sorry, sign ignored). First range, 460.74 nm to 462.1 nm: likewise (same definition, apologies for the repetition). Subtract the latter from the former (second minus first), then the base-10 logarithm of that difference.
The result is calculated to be -0.70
